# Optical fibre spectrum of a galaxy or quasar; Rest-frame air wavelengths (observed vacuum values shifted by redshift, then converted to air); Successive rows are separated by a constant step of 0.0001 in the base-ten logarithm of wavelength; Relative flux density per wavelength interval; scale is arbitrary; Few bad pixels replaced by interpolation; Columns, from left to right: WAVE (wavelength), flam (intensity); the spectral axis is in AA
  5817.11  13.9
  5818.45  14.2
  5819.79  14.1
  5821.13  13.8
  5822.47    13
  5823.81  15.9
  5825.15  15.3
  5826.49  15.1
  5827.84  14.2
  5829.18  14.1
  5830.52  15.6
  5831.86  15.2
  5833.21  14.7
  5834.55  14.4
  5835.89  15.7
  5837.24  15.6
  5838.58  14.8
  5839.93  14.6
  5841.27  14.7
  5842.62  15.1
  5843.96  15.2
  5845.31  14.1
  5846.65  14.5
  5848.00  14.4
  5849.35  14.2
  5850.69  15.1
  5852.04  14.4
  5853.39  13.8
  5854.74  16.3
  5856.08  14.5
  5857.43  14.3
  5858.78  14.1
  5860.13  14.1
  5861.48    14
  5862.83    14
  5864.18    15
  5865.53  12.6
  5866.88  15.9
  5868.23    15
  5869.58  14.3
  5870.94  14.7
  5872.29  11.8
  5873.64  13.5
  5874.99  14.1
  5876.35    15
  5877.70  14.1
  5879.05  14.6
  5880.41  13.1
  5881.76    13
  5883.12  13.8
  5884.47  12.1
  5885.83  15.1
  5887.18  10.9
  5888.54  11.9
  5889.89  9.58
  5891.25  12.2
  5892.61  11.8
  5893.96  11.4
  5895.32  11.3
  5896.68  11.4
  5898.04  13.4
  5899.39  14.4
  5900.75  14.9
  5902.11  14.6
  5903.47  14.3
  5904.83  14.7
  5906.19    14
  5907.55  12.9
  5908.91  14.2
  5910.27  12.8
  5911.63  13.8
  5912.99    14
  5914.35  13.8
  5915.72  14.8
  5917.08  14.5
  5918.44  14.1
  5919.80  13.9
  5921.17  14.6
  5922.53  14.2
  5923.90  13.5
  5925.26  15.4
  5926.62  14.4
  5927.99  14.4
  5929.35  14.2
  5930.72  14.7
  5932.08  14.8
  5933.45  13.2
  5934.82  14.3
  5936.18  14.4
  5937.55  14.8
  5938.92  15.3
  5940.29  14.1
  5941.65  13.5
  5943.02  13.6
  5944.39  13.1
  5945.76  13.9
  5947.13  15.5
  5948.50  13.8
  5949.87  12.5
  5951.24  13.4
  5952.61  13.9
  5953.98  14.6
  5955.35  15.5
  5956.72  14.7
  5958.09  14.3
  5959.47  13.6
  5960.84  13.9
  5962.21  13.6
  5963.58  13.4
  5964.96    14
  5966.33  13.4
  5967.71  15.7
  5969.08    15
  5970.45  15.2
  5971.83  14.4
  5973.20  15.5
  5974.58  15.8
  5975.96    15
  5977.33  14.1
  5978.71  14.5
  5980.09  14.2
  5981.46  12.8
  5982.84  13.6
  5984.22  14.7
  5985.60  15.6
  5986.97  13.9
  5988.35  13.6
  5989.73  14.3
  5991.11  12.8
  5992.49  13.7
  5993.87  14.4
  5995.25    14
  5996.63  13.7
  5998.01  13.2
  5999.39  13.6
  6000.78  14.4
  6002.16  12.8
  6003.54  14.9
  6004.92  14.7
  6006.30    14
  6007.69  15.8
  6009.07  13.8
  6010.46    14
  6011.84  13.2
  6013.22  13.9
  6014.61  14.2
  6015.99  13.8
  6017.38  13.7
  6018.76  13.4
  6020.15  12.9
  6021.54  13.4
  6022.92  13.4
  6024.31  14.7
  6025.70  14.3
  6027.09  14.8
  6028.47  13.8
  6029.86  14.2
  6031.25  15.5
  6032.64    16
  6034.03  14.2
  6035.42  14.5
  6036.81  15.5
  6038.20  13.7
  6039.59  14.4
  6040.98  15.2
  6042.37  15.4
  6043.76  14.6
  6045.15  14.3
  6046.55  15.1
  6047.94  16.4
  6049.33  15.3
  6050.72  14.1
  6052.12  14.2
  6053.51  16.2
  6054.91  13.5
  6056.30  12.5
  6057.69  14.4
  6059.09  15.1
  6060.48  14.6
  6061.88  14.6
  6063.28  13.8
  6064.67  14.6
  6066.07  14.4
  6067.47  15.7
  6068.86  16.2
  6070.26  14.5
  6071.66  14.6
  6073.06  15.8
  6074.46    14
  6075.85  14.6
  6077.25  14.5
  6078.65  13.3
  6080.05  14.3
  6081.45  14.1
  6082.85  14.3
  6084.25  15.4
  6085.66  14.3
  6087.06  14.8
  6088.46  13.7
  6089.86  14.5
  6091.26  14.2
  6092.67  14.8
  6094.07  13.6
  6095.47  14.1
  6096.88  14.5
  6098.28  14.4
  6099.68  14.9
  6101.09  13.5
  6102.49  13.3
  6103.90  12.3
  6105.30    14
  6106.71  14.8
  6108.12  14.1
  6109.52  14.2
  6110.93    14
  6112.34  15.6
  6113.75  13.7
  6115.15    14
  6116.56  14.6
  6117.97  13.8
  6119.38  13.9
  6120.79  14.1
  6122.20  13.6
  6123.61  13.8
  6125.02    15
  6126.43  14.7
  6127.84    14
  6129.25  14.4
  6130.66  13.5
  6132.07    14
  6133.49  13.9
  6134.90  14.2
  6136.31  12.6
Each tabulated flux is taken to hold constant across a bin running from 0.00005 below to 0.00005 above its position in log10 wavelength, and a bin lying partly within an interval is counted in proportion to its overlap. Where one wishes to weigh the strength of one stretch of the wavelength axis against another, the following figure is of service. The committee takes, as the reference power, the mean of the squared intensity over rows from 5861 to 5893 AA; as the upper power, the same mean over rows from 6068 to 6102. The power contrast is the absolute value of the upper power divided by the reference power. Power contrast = 1.15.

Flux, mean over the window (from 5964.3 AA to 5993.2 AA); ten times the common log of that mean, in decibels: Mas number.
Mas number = 11.6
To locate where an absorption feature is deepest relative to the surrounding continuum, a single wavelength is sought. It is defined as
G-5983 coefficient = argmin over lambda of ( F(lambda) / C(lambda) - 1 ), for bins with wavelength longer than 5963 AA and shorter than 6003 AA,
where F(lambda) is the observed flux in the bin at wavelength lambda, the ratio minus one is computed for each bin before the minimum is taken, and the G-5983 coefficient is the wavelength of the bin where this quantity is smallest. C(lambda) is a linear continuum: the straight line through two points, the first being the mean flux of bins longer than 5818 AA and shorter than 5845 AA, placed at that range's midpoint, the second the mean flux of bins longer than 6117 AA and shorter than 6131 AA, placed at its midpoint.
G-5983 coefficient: 5981.46 AA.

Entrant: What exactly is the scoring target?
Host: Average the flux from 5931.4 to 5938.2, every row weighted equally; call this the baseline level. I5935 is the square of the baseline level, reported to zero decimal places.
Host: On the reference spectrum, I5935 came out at 204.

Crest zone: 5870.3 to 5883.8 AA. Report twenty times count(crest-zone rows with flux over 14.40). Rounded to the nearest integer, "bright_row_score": 60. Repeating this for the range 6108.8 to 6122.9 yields 40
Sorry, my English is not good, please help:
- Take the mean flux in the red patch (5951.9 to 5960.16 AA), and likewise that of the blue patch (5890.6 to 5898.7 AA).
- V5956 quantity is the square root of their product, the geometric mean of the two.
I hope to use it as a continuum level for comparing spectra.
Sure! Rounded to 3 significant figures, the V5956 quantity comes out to 13.1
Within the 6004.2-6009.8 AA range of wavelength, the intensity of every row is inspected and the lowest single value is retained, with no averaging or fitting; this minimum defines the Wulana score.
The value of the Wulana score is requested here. 13.8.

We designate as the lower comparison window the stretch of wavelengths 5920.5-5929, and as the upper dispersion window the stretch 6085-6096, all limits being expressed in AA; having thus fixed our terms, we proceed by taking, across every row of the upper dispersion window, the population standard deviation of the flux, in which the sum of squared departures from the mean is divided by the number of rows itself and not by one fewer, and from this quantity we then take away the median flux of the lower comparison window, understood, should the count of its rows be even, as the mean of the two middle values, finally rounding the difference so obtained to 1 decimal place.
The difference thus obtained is -14.0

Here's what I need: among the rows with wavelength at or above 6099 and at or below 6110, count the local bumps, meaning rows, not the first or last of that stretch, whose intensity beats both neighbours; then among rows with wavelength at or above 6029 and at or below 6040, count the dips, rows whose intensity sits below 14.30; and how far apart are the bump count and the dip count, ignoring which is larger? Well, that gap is 2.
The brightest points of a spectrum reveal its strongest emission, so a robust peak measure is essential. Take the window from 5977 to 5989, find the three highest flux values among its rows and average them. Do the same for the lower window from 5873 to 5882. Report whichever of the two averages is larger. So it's 14.9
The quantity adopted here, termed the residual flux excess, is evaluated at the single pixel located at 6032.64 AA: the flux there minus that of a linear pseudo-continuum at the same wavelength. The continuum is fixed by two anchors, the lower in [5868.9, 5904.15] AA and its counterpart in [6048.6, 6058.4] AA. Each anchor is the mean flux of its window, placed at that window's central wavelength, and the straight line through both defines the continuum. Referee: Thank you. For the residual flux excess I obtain 1.8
